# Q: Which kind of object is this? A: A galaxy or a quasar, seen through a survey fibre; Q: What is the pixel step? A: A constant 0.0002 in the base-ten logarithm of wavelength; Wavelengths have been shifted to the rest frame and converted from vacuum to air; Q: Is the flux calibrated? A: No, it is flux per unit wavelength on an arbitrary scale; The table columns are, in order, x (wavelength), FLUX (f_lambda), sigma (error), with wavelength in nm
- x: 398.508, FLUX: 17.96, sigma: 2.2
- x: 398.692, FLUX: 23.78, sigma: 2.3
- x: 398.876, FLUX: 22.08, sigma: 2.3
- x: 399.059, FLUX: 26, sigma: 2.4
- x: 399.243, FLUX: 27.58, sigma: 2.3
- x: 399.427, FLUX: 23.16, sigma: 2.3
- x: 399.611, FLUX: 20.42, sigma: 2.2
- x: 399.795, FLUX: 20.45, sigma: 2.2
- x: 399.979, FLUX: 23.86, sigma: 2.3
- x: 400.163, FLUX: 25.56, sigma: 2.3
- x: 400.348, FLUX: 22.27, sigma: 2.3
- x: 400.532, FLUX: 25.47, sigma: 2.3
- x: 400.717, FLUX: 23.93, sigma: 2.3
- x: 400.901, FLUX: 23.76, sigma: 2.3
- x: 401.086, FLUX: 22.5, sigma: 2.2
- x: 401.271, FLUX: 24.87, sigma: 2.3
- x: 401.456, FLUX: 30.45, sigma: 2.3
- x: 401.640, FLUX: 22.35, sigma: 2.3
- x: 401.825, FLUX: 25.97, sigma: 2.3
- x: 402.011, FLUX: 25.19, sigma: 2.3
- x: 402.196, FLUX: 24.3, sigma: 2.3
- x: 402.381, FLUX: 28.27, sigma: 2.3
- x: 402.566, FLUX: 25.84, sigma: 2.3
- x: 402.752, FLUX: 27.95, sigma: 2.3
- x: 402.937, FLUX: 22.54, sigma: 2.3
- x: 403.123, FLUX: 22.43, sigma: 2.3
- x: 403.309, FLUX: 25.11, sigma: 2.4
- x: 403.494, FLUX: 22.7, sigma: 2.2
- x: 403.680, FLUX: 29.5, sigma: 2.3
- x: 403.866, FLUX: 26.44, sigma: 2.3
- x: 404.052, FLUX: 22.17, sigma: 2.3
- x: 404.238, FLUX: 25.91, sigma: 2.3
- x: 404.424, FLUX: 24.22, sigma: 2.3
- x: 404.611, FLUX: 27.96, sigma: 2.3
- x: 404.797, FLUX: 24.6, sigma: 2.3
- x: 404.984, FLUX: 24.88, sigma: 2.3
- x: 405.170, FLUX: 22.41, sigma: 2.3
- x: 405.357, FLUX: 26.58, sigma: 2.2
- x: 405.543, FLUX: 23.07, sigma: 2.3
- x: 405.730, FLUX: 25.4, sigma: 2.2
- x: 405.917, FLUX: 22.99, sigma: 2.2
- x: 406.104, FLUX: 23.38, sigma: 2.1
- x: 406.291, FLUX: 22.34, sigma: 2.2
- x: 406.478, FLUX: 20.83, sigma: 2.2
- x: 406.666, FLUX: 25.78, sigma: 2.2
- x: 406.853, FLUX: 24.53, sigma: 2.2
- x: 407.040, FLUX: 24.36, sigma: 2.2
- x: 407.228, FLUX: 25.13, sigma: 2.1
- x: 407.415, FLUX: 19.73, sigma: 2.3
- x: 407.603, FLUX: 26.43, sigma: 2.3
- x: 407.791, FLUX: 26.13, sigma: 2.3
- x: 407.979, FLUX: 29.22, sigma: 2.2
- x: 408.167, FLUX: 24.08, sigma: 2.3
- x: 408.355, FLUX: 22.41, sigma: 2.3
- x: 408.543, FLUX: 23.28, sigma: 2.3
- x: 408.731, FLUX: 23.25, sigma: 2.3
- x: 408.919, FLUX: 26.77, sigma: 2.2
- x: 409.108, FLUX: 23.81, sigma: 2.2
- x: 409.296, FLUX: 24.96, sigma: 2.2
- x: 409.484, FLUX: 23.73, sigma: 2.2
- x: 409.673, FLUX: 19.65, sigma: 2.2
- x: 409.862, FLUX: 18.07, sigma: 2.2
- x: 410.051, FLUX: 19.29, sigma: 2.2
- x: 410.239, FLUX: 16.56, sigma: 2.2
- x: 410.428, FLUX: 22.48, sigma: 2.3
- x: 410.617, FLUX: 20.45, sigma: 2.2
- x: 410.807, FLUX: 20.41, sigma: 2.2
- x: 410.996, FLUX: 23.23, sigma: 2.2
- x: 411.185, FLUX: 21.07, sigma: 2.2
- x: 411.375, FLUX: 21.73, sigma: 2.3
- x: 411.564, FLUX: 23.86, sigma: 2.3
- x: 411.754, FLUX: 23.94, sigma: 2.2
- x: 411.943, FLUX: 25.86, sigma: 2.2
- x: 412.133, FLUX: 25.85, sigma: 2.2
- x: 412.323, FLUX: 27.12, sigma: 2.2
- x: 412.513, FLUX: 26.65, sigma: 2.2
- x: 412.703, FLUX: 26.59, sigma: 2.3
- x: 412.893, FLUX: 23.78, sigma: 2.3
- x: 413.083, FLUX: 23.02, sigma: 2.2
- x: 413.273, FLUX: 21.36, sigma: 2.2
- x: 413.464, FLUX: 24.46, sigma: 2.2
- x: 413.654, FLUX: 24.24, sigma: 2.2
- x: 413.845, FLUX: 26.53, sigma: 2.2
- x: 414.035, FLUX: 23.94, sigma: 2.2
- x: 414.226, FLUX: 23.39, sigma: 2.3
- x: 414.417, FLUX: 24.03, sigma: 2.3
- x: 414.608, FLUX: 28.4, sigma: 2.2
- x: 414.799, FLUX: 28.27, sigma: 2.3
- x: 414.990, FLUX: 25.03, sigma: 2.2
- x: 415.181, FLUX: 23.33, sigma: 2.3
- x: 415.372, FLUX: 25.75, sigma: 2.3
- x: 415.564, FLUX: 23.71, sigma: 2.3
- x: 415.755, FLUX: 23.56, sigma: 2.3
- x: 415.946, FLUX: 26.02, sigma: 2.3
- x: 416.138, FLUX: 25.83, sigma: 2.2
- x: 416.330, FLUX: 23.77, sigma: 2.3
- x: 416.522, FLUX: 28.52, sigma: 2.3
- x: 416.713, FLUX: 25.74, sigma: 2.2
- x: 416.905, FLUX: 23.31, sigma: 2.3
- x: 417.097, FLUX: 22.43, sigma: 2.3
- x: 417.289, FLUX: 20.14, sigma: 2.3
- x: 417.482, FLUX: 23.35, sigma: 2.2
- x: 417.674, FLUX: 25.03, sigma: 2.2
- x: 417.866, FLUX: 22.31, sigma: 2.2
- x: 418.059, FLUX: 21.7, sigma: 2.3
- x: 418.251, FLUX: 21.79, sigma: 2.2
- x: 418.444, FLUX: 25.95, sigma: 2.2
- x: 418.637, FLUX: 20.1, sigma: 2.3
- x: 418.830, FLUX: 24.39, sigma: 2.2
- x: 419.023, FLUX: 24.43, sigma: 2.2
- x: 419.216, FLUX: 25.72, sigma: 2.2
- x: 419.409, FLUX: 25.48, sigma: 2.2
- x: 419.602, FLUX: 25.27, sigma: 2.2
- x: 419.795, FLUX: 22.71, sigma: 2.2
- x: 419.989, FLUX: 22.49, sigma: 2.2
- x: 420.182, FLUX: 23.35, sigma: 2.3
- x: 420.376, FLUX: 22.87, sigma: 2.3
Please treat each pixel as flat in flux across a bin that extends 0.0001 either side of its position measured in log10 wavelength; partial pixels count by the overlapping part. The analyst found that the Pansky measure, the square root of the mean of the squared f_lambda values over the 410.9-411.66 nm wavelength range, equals 22.5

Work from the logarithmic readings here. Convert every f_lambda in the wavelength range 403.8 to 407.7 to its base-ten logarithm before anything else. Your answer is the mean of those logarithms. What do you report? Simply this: 1.38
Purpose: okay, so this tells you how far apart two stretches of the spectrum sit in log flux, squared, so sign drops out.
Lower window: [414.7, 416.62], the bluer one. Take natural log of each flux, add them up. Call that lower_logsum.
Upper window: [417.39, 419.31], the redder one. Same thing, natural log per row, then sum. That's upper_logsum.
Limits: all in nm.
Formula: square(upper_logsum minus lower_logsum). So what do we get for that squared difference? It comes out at 0.62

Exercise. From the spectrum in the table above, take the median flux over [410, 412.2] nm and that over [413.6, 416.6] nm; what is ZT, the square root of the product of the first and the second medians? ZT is 23.3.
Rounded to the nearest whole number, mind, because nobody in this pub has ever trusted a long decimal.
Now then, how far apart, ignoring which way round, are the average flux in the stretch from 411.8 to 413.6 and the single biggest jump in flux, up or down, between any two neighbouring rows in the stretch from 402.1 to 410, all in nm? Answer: 18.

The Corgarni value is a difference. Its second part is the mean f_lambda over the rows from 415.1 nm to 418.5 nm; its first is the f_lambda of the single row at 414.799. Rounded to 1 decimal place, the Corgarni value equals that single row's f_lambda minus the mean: 4.3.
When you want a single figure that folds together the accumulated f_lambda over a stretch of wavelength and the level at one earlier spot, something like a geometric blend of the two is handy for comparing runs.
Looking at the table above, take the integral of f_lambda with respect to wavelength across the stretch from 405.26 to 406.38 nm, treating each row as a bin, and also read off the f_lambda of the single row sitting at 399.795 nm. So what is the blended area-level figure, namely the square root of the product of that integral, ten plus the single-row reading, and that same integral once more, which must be 148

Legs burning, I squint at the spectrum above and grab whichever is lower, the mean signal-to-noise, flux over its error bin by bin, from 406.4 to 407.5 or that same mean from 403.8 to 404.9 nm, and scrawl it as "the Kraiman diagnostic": 10.7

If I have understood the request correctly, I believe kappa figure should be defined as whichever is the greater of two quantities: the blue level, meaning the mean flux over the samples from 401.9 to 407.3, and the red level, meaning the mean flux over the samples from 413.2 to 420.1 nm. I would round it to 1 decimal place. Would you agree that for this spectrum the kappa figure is 24.7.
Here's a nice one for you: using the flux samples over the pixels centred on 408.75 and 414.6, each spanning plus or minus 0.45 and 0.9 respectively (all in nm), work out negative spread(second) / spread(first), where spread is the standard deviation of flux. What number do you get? -1.2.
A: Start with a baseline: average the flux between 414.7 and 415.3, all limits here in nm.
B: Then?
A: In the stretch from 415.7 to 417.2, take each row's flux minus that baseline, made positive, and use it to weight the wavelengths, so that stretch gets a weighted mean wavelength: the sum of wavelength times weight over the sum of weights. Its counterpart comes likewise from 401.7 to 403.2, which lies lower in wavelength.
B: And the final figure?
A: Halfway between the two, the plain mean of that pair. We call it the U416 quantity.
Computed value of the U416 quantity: 409.63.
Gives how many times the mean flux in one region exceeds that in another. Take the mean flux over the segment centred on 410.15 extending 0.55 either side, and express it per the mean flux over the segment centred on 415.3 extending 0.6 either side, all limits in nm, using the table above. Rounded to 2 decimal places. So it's 0.78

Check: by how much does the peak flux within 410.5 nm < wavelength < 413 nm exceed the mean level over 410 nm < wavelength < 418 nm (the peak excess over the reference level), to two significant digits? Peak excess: 3.2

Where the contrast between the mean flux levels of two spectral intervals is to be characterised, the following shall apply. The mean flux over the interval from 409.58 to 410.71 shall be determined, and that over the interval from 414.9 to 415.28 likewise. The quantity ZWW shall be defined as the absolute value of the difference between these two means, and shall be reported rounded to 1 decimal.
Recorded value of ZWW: 4.8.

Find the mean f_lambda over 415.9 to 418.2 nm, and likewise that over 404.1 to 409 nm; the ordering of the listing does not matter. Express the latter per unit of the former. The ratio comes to 1.02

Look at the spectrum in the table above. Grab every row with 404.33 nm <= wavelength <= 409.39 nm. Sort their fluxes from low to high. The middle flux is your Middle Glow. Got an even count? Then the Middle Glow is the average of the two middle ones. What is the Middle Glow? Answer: 24.36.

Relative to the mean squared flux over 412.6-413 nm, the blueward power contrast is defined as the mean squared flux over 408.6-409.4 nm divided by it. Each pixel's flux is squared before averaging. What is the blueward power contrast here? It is 0.96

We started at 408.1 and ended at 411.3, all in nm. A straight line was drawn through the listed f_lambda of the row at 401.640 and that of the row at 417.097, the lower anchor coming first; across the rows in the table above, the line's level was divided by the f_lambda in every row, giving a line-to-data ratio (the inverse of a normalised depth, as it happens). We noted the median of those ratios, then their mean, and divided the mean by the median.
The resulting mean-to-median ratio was 1.04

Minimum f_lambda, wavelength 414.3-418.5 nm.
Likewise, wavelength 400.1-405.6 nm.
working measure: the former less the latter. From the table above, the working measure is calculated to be -2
